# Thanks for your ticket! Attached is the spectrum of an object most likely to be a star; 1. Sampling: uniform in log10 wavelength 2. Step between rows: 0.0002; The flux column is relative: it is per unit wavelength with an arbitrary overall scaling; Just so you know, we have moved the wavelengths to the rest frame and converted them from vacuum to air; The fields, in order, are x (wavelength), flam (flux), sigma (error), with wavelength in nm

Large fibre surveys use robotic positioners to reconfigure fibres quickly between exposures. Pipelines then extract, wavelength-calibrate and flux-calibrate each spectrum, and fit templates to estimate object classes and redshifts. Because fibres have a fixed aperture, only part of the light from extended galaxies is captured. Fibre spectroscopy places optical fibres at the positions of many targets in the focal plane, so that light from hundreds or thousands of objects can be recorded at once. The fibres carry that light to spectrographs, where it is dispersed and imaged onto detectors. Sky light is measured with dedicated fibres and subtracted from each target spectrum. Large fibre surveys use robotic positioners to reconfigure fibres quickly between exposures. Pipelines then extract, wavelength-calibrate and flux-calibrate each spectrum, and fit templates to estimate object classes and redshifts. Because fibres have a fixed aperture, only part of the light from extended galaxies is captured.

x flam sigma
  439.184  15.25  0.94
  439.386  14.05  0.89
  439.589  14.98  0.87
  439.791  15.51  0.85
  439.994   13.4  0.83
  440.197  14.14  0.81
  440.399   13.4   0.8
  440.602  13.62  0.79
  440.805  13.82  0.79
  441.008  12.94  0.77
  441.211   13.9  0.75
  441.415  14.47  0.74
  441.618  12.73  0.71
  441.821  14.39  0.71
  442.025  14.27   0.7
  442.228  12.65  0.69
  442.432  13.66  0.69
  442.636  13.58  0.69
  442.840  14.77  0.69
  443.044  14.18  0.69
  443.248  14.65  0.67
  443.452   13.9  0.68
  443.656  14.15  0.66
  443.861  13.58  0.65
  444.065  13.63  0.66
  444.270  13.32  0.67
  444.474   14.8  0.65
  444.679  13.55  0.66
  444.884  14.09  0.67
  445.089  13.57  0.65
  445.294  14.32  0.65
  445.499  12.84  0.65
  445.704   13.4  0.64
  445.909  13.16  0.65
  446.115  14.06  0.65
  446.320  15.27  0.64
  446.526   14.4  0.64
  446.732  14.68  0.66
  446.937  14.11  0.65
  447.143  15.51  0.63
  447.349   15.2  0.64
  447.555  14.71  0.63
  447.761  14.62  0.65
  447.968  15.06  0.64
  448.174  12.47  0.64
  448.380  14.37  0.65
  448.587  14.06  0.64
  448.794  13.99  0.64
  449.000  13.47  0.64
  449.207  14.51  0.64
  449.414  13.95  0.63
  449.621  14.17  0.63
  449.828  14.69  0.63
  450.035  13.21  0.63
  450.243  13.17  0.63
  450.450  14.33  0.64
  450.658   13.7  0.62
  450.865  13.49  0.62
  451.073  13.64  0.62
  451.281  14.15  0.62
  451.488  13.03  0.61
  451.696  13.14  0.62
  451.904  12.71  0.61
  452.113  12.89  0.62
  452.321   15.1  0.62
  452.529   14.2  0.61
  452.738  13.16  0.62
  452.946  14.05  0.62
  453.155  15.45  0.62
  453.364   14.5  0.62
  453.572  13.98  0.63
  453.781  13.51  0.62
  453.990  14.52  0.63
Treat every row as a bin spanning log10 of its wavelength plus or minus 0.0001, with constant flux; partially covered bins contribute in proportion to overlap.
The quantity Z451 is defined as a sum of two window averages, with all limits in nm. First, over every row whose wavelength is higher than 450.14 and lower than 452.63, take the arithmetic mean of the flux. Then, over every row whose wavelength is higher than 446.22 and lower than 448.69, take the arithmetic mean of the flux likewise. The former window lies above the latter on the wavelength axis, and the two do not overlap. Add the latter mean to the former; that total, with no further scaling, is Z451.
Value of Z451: 28.2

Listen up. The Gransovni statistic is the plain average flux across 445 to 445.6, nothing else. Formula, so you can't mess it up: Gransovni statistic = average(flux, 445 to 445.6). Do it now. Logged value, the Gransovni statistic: 13.58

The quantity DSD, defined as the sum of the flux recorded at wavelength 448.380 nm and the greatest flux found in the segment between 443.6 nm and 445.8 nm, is 29.2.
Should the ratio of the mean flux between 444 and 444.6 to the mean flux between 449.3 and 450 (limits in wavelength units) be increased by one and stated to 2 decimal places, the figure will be 1.98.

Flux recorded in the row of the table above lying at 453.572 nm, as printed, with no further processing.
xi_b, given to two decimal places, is 13.98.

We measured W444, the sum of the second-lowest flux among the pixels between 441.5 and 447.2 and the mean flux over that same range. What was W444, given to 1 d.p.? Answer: 26.7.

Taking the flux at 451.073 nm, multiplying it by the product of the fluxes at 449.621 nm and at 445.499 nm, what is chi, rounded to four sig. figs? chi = 2482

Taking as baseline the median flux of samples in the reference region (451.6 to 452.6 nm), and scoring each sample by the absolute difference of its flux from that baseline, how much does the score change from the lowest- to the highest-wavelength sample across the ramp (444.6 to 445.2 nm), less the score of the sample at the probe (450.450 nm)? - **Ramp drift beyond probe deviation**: -1.2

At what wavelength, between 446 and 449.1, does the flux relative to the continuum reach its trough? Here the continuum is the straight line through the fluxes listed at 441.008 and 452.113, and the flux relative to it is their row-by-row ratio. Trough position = 448.174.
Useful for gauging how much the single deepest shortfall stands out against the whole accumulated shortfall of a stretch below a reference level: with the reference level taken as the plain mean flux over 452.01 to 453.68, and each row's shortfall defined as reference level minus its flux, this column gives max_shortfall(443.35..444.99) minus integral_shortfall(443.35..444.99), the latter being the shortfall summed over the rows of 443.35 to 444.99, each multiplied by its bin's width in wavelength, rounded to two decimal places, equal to 0.37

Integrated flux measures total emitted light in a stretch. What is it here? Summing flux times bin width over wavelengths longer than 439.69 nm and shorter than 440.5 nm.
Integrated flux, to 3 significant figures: 11.4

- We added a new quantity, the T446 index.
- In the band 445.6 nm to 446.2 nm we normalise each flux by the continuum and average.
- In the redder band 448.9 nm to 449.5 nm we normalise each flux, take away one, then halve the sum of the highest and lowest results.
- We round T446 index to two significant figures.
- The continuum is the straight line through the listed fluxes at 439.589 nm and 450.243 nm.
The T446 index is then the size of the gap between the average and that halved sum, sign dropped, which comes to 0.93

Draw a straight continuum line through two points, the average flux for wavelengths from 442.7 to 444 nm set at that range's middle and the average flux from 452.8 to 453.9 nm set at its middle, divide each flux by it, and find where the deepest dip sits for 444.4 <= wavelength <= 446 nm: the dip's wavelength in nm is 445.499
